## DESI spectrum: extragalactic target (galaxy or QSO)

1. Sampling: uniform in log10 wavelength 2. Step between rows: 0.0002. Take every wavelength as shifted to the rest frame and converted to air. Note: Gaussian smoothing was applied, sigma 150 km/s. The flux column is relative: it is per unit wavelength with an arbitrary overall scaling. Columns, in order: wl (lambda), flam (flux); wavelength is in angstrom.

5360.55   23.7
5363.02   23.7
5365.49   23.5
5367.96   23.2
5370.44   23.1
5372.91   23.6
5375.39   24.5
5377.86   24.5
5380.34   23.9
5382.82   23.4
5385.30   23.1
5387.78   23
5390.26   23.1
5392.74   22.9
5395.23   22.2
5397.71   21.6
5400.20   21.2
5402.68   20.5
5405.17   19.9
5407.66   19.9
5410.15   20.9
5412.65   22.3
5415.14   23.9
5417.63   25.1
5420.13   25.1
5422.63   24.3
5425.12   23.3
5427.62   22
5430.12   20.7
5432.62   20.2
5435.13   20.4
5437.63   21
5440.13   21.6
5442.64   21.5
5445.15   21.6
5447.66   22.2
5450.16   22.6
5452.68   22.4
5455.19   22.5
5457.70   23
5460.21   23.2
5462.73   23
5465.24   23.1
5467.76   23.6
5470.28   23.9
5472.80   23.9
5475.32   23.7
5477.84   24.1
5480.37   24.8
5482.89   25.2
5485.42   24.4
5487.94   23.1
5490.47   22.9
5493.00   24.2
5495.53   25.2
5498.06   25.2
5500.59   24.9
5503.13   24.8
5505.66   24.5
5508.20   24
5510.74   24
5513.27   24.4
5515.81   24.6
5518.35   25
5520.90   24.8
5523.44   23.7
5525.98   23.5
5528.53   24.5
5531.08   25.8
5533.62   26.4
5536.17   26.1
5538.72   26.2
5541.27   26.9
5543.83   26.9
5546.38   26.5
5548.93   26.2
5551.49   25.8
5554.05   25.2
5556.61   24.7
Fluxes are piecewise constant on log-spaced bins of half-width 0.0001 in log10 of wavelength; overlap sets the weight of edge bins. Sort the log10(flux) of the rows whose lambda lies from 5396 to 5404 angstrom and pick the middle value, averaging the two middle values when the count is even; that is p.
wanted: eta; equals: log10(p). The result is 0.123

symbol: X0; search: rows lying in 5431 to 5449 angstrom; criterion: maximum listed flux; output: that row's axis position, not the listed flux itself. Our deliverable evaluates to 5447.66 angstrom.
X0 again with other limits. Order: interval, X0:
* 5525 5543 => 5541.27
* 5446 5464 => 5460.21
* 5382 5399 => 5382.82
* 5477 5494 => 5482.89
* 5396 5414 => 5412.65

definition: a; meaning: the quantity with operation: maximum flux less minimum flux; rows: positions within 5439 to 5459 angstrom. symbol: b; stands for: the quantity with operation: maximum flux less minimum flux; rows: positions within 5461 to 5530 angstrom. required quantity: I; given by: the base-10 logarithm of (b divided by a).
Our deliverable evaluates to 0.2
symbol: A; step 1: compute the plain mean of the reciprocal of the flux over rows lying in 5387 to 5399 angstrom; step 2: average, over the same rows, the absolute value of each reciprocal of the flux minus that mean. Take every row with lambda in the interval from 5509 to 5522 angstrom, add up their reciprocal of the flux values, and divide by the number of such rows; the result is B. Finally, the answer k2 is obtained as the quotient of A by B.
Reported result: 0.026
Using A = 0.0011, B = 0.0407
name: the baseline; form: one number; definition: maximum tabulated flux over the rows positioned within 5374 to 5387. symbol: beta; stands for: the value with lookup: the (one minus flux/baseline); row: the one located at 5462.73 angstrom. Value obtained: 0.06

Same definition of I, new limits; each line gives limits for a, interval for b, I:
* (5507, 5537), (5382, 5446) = 0.3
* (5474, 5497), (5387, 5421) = 0.4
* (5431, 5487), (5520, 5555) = -0.2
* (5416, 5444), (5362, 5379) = -0.5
